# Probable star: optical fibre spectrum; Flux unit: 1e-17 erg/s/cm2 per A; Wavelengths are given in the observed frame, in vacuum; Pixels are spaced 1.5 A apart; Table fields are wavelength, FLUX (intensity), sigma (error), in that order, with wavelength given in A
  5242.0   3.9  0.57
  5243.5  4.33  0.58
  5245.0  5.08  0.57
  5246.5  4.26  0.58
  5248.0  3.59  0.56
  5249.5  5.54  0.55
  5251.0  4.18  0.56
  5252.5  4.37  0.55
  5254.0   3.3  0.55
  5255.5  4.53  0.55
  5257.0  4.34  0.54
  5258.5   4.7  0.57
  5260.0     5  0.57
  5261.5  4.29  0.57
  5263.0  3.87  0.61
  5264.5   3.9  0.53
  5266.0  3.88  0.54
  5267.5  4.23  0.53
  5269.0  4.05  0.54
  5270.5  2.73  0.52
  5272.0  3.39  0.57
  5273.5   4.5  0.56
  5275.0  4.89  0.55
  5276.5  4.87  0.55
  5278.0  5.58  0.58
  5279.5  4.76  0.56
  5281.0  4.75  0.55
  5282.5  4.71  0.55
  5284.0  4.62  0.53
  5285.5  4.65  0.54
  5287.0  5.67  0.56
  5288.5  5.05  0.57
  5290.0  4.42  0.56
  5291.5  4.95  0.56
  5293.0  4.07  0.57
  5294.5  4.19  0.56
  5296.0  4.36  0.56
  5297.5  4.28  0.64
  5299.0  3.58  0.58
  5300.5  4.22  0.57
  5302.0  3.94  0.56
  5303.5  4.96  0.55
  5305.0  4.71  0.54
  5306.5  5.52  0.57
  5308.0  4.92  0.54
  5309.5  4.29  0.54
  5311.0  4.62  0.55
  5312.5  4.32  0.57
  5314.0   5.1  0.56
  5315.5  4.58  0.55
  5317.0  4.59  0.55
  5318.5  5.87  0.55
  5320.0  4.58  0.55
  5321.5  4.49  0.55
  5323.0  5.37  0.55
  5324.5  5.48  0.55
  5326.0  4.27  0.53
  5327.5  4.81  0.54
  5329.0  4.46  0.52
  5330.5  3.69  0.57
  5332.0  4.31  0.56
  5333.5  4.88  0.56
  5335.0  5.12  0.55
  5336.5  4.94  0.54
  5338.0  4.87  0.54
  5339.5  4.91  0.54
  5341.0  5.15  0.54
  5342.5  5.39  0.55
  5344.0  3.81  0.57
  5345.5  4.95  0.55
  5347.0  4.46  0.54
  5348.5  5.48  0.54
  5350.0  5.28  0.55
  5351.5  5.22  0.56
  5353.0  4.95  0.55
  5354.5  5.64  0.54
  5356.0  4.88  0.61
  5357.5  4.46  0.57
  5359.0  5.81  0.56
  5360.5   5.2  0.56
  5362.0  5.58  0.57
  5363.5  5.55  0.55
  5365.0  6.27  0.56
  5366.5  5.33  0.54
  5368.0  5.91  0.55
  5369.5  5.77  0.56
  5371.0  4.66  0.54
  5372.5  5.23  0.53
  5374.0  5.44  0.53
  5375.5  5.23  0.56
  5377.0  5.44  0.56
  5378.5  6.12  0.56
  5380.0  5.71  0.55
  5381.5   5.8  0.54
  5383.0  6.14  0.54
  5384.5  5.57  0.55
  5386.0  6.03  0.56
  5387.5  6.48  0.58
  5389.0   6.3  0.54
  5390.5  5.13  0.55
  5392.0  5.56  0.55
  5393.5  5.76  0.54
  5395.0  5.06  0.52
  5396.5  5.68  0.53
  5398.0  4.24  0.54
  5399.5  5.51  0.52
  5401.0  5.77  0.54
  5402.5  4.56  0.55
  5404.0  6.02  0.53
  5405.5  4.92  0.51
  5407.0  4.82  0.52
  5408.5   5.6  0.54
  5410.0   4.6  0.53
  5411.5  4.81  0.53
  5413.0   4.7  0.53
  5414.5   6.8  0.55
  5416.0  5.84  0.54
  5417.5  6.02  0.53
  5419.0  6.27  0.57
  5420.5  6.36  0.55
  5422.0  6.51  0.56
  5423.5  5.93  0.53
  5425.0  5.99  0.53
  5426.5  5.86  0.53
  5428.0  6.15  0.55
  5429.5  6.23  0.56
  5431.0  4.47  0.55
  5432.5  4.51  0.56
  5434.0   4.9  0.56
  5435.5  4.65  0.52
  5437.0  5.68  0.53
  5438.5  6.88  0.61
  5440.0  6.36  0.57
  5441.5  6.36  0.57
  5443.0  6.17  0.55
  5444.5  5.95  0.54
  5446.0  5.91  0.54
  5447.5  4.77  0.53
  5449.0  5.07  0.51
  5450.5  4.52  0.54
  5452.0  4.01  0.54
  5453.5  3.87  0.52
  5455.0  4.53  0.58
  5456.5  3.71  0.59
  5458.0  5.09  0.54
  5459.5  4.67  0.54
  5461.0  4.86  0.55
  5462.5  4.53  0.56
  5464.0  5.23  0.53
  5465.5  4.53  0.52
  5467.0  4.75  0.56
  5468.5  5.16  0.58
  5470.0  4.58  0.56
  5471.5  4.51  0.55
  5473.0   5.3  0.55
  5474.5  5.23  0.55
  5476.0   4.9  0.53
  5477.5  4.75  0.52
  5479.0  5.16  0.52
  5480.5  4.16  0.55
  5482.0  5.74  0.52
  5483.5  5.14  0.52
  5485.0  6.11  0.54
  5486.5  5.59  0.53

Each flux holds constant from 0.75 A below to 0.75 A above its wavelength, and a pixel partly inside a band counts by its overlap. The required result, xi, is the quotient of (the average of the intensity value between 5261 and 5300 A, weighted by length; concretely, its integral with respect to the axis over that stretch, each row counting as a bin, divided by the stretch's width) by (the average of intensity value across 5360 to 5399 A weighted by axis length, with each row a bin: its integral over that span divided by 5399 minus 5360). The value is 0.79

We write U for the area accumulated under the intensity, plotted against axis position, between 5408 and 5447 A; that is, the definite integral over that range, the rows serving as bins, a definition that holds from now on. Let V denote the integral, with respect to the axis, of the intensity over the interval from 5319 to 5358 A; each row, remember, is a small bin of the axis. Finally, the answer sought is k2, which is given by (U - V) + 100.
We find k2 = 135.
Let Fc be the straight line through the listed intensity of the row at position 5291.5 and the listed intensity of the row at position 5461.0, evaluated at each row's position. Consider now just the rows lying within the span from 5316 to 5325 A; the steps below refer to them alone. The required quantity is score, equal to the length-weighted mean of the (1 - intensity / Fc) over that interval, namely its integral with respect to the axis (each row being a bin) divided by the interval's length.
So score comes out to -0.02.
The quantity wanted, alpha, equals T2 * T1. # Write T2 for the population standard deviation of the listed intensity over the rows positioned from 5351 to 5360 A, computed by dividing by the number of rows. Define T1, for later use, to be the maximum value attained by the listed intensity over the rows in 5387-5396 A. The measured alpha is 3.0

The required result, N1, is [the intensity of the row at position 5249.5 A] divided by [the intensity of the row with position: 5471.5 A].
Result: 1.23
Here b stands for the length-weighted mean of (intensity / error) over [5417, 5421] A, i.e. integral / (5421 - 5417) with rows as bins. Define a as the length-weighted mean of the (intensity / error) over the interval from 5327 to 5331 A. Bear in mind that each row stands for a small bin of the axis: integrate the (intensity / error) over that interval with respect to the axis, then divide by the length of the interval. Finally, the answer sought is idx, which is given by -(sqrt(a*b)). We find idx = -9.5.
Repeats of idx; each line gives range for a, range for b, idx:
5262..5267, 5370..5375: -8.2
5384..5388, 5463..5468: -9.8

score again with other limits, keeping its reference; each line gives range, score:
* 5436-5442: -0.28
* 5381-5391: -0.21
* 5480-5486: -0.10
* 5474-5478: -0.02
